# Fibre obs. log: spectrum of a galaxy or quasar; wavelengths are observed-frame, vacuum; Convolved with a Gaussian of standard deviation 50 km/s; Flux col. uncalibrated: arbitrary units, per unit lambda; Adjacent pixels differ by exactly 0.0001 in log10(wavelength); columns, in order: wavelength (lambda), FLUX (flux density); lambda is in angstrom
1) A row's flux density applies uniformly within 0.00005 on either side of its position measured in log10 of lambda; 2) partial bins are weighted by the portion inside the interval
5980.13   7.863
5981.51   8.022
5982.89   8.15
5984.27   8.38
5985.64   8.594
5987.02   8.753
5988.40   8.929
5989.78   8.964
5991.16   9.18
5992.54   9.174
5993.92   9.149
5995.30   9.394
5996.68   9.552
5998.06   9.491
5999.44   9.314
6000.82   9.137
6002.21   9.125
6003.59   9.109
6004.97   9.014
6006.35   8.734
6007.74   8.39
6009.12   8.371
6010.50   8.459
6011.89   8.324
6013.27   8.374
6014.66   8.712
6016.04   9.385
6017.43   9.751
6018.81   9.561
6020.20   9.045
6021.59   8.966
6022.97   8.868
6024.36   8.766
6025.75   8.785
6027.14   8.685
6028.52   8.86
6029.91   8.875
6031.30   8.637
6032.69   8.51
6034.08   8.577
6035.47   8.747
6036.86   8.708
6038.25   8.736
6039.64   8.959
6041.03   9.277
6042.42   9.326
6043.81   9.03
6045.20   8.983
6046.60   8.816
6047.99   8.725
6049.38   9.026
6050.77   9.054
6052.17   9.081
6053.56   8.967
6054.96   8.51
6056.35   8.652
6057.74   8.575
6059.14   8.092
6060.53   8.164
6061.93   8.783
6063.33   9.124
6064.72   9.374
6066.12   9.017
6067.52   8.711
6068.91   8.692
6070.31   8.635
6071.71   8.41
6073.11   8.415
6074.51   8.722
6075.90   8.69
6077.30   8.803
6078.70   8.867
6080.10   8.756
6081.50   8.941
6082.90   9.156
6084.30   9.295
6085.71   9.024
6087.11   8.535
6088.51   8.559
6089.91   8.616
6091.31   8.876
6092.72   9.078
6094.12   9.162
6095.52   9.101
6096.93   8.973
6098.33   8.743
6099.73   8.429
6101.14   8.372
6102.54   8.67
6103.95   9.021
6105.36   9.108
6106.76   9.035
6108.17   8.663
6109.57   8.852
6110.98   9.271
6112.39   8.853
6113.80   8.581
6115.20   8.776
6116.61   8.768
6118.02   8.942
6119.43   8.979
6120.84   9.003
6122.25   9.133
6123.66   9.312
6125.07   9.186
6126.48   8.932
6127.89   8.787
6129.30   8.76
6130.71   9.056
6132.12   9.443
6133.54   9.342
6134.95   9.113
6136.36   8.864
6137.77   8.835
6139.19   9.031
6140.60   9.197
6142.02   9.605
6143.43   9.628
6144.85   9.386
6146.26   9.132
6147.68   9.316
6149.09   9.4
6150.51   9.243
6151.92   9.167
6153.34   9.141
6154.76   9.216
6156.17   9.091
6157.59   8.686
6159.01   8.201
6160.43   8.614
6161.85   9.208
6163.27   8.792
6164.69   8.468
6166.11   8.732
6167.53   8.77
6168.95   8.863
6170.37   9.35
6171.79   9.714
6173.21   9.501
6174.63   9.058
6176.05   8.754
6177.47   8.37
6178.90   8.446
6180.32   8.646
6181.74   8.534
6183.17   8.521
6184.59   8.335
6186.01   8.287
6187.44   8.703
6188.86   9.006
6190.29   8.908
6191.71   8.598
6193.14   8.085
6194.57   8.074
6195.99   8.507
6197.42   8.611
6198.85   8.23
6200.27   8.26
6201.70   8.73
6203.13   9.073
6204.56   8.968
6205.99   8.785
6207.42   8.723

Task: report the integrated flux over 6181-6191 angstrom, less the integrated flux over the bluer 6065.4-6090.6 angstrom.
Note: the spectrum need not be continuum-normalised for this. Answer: -135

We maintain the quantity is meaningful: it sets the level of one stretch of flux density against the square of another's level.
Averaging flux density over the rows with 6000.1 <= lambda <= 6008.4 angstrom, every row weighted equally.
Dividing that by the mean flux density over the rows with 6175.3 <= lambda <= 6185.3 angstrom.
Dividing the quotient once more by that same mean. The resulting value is 0.123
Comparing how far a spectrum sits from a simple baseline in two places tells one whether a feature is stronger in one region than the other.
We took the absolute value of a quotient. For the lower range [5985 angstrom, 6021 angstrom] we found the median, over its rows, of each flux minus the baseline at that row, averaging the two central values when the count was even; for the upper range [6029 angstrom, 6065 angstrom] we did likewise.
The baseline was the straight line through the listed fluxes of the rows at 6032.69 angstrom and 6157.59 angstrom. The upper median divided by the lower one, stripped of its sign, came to 0.4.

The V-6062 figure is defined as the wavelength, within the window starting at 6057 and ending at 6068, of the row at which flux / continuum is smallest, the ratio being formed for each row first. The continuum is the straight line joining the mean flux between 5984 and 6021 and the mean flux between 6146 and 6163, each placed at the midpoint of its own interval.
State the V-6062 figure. 6059.14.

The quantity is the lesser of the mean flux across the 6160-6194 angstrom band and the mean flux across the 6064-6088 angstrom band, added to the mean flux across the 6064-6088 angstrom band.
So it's 17.6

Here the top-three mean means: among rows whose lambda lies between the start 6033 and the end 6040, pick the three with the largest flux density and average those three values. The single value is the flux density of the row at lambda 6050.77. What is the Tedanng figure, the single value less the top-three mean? 0.24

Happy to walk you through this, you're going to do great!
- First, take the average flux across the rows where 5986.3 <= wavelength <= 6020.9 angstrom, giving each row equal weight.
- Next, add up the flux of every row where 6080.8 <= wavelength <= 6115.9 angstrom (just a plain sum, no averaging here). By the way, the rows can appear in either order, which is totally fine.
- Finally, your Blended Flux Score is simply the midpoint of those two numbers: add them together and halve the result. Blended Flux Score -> 115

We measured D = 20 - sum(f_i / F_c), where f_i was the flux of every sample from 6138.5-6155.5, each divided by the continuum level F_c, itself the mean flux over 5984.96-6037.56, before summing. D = 7.50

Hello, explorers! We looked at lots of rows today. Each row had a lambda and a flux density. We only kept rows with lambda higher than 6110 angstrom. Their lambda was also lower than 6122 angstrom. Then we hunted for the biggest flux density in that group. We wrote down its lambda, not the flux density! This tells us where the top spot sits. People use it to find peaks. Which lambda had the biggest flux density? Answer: 6110.98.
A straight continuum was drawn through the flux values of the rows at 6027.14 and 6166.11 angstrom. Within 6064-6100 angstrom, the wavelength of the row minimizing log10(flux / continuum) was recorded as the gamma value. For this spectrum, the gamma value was 6071.71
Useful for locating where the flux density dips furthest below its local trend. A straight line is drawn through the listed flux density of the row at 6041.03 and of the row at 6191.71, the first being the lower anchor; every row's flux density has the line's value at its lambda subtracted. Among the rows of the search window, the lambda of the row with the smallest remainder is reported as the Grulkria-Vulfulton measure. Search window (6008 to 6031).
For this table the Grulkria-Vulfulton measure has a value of 6011.89 angstrom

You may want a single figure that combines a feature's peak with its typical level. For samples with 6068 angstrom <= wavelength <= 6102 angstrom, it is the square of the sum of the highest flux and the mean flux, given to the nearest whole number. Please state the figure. 327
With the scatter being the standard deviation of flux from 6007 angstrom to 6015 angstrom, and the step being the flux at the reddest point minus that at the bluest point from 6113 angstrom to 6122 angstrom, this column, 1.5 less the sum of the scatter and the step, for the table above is 0.9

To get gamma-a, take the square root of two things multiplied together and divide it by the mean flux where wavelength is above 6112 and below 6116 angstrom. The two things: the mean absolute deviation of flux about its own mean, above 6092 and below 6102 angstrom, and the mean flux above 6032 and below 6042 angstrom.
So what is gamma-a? 0.178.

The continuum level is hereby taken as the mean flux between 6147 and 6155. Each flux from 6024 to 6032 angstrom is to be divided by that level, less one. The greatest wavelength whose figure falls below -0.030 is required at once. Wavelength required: 6031.30 angstrom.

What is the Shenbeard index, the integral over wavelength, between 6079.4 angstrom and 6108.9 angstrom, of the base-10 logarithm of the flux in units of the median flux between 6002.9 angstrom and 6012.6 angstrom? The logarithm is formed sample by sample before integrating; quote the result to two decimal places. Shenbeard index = 0.59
